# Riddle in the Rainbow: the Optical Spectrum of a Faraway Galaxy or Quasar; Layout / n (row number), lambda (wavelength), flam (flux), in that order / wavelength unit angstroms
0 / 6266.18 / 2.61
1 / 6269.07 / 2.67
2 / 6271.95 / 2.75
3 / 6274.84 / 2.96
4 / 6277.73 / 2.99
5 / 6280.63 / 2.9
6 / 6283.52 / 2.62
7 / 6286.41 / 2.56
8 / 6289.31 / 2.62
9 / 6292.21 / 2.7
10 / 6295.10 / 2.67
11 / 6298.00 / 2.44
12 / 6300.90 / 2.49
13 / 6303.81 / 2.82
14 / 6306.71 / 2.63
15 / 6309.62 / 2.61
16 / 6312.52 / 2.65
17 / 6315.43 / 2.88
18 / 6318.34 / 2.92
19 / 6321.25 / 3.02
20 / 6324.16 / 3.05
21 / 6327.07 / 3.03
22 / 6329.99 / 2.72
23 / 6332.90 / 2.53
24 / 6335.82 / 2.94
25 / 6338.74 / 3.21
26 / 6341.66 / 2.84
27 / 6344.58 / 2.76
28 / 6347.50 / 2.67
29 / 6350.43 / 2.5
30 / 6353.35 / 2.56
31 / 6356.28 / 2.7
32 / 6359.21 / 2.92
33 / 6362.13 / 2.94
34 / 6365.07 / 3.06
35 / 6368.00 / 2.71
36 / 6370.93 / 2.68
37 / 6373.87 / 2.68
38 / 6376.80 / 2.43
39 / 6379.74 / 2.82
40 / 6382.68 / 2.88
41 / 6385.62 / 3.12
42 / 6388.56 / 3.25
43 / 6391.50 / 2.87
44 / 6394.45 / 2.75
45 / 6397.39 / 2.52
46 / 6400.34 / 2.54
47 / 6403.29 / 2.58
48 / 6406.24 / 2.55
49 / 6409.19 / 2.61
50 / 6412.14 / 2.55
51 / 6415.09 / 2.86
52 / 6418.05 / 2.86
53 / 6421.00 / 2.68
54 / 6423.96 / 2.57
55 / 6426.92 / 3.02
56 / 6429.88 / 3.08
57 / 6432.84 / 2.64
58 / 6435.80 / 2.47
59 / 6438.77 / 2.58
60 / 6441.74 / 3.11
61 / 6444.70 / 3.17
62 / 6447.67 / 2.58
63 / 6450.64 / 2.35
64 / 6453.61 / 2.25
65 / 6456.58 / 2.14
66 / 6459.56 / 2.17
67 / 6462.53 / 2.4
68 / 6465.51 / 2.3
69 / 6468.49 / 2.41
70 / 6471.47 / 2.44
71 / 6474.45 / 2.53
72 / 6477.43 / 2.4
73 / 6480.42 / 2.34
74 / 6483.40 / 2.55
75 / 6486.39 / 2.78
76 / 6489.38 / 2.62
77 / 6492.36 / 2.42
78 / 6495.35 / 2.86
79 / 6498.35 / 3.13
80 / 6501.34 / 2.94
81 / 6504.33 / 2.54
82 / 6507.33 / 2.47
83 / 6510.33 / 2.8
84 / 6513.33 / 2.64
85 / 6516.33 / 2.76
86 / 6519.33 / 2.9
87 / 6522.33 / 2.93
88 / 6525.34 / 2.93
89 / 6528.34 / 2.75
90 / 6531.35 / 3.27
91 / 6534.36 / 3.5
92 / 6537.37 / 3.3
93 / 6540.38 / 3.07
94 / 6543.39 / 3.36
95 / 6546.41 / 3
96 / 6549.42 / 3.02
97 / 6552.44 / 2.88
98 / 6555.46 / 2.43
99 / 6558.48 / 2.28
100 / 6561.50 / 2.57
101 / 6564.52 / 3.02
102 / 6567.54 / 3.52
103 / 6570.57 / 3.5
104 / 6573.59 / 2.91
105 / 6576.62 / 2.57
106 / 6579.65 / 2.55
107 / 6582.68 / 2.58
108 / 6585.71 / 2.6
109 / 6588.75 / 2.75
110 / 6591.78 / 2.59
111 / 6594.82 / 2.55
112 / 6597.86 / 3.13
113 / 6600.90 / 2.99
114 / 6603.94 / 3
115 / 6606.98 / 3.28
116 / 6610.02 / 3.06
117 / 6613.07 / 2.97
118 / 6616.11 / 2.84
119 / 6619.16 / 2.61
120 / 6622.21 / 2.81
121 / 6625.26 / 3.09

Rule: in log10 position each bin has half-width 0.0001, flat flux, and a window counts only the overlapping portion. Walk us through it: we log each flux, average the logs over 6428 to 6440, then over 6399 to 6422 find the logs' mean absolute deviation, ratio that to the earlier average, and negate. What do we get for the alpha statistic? -0.041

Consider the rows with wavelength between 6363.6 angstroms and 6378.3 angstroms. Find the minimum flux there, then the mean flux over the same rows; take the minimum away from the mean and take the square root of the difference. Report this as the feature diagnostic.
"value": 0.53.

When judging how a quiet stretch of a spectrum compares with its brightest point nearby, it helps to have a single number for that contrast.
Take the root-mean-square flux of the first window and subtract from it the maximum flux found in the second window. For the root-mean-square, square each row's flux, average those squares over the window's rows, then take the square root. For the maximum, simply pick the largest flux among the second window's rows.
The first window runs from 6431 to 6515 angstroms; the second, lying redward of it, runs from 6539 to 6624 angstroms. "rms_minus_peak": -0.9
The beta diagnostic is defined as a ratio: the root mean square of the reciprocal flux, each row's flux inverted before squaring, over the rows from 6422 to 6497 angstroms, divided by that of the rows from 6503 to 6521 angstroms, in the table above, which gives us 1.06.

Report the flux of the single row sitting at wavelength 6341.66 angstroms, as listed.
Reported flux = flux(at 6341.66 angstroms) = 2.84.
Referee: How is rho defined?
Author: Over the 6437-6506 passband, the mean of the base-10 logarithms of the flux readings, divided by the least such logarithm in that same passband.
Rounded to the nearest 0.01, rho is 1.23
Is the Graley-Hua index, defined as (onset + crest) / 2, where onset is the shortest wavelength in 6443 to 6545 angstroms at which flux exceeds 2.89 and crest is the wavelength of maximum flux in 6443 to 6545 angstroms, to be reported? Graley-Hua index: 6489.5 angstroms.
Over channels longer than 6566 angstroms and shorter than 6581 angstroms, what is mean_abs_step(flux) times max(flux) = 0.85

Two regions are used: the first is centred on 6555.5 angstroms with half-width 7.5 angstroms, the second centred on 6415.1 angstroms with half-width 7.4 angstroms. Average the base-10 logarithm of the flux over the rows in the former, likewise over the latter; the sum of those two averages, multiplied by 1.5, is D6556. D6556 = 1.28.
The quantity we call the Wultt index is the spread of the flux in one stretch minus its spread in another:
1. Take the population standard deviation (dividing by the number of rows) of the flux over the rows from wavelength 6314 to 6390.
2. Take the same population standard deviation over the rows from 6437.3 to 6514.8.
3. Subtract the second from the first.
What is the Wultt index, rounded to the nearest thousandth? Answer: -0.068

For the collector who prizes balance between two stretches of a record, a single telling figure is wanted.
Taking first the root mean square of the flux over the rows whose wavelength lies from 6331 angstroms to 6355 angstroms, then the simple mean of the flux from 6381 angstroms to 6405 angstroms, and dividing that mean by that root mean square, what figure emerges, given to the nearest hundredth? 1.02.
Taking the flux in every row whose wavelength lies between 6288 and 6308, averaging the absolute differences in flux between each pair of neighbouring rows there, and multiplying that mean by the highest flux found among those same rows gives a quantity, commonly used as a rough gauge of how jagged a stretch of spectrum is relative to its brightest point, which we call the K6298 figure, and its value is 0.43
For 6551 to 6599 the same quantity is 0.89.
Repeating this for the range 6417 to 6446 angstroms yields 0.74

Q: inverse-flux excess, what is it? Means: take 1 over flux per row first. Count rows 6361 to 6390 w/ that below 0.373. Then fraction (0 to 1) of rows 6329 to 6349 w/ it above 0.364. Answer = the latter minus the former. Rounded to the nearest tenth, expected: -6.6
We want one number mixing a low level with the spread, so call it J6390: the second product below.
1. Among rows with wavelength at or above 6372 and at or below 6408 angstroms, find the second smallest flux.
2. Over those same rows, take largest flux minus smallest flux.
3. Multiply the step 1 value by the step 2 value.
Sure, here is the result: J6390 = 2.1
